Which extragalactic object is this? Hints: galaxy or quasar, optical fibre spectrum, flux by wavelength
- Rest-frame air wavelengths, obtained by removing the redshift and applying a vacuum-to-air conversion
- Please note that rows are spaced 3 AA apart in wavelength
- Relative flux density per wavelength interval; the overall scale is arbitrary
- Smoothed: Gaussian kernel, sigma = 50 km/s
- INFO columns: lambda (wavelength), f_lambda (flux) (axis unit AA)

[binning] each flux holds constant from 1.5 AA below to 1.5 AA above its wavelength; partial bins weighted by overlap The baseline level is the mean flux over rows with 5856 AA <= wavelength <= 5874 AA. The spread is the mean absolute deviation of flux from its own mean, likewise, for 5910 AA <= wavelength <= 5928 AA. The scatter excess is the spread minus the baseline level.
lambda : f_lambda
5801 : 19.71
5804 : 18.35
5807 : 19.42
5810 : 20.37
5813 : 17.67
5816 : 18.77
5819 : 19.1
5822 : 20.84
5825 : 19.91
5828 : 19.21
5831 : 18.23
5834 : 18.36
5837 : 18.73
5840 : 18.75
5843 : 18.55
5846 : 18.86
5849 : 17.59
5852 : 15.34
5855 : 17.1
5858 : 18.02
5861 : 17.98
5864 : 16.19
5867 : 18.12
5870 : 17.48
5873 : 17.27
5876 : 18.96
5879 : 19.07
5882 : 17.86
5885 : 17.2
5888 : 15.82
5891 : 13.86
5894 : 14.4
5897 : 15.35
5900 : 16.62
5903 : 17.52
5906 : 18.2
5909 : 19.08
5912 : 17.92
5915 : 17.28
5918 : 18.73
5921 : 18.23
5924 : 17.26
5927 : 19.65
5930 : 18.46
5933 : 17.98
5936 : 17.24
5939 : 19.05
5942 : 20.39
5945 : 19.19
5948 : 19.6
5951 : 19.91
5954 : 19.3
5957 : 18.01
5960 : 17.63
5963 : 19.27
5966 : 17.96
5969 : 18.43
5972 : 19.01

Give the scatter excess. -16.8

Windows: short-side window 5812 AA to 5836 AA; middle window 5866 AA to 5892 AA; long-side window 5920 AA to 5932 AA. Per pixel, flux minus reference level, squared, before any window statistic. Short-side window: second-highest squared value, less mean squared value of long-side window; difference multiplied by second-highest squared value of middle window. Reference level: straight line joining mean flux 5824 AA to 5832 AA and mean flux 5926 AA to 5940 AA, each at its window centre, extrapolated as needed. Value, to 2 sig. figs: 14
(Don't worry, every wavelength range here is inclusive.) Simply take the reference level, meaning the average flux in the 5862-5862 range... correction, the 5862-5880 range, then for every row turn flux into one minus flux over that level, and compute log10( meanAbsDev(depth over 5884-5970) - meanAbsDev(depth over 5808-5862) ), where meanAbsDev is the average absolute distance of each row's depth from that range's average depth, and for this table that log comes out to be -1.79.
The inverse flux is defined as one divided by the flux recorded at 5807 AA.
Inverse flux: 0.051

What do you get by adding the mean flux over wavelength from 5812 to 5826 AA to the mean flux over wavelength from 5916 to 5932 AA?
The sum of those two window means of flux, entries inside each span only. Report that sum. 37.7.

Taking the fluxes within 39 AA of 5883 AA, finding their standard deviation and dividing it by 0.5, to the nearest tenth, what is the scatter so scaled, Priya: 2.8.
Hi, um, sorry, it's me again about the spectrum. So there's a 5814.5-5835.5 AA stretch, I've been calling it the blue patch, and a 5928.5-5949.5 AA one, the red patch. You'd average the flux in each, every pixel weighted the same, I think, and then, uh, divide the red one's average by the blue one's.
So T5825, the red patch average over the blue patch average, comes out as 0.98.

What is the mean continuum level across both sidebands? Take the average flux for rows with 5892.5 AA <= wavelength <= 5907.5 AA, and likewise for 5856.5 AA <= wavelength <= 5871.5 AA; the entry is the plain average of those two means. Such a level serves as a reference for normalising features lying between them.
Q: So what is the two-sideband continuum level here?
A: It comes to 17.0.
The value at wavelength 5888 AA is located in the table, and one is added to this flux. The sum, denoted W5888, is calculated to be 16.8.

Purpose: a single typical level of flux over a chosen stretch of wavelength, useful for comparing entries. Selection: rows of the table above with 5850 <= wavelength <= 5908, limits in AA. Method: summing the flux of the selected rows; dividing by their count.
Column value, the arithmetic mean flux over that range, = 17.0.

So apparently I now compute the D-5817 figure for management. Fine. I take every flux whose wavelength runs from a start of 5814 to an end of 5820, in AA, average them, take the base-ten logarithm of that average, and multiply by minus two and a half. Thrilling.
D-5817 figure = -3.19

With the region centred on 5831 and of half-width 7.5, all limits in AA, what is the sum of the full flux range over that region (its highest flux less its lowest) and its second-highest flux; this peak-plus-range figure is 20.9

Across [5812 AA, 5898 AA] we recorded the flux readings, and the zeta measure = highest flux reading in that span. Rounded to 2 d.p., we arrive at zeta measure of 20.84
